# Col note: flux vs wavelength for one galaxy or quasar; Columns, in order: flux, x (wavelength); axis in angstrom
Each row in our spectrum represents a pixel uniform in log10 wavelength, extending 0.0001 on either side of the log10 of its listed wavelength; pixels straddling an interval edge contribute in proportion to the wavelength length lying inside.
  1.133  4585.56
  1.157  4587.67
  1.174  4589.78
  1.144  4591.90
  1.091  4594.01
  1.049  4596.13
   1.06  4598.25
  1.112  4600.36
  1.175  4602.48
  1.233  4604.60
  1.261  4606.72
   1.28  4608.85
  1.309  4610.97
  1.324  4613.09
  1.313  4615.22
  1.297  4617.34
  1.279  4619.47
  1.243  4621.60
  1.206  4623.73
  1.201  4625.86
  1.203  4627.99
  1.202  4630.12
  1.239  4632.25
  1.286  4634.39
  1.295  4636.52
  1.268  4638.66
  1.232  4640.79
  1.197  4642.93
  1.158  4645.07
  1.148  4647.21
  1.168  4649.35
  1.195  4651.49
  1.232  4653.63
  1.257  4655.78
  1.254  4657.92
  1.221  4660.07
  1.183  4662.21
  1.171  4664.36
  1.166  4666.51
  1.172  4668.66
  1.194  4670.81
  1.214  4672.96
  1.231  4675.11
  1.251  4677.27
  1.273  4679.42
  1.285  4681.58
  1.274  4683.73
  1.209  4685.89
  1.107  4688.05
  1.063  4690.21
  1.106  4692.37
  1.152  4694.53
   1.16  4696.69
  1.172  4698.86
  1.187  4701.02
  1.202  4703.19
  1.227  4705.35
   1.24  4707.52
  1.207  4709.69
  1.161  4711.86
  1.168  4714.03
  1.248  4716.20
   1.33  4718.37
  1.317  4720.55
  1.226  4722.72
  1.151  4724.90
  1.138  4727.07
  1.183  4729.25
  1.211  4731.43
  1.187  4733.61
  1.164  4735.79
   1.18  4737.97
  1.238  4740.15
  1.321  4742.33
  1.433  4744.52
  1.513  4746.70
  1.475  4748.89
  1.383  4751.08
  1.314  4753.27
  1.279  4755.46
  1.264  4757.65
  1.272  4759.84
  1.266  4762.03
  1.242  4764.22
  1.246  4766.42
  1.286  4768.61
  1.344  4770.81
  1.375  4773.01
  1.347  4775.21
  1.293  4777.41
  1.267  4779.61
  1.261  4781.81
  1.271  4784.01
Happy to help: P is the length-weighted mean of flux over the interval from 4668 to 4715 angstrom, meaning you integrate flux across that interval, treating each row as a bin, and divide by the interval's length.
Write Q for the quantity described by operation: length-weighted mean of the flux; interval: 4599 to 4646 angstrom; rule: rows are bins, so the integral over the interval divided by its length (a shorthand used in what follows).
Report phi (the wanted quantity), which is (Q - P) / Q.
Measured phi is 0.038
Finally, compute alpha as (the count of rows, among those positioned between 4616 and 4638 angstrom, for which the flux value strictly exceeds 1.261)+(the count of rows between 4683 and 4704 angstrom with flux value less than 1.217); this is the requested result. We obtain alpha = 13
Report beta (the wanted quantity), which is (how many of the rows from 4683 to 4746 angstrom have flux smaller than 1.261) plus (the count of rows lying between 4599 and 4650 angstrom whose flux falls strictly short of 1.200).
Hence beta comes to 30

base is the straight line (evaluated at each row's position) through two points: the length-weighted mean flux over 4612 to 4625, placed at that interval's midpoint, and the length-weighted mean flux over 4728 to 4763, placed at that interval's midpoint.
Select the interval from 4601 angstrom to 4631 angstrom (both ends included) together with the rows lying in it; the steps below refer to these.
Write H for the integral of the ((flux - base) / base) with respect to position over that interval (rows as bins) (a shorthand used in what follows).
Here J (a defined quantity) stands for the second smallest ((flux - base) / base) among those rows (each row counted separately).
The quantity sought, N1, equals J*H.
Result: 0.04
